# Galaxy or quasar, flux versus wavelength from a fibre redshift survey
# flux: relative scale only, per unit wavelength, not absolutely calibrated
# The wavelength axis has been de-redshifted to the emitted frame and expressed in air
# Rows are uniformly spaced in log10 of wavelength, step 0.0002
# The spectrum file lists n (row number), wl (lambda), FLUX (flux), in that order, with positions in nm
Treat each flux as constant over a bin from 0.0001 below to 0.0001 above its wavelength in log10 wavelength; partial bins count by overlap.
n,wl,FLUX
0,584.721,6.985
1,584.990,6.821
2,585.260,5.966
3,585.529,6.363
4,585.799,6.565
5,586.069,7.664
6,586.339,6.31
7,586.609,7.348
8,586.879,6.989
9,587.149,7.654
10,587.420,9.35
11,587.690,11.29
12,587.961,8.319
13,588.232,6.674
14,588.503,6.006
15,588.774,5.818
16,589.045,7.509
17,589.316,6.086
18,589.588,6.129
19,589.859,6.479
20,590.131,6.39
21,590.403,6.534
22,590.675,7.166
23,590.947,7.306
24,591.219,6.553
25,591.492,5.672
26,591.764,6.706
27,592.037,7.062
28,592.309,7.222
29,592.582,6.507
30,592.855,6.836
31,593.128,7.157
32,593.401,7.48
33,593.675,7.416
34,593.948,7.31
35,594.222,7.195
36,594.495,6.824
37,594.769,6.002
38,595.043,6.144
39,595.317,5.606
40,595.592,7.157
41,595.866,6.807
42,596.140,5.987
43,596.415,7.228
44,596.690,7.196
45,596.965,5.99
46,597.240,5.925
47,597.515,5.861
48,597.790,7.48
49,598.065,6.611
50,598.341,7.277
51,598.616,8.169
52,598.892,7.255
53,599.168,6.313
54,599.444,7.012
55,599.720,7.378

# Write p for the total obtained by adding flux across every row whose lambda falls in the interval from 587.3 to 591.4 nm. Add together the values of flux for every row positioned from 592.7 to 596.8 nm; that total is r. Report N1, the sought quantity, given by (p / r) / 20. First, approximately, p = 108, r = 102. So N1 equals 0.0526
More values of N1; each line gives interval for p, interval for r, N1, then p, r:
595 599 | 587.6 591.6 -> 0.0484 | 101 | 104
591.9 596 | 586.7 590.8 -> 0.0474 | 103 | 108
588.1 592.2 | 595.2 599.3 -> 0.0486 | 98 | 101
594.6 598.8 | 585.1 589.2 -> 0.0453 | 99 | 110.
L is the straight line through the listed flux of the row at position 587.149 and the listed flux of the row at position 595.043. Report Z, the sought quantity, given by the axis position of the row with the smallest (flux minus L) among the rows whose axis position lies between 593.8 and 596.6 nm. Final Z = 595.317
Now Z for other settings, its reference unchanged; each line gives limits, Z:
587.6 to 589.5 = 588.774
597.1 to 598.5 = 597.515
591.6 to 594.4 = 592.582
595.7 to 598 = 596.140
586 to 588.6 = 586.339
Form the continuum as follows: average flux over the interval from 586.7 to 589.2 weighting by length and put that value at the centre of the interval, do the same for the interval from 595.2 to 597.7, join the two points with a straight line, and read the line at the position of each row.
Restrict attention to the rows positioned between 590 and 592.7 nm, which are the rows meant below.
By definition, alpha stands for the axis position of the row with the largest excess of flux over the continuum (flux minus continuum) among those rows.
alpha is 592.309 nm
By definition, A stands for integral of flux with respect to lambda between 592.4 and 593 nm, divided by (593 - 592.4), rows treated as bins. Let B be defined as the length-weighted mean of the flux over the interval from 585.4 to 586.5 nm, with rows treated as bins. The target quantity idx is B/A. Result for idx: 1.00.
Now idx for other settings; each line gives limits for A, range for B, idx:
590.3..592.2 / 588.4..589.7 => 0.94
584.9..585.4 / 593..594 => 1.16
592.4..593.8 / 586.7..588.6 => 1.14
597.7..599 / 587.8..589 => 0.93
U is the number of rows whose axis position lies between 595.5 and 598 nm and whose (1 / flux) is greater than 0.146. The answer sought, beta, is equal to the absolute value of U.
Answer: 5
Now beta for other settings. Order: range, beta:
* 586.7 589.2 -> 3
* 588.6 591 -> 6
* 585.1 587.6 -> 4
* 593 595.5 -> 4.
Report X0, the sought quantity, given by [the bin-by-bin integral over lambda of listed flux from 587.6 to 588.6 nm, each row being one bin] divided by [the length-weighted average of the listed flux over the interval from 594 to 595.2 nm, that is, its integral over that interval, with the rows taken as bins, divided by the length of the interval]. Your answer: 1.22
